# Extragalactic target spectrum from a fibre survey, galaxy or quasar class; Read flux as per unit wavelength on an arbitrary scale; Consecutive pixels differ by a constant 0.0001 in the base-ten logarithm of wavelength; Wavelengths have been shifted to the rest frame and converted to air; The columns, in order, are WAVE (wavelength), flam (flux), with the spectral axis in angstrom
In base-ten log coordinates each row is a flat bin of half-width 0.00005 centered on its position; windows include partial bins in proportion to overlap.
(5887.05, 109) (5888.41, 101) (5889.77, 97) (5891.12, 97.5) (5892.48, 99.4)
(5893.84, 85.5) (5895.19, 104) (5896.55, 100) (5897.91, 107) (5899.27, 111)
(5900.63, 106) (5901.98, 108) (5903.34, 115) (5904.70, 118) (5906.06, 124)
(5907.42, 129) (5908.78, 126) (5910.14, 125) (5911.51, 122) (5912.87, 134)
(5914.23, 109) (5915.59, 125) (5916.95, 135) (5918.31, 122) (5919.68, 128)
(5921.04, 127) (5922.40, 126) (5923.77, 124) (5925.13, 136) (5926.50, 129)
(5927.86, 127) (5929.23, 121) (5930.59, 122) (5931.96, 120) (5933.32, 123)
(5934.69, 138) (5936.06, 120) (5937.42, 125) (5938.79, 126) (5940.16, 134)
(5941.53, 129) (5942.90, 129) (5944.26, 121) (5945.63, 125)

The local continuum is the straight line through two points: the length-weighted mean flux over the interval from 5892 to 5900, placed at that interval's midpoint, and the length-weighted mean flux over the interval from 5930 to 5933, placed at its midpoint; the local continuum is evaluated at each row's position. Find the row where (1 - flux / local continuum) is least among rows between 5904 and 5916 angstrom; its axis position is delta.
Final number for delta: 5912.87 angstrom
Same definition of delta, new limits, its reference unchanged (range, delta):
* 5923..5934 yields 5925.13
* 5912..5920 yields 5912.87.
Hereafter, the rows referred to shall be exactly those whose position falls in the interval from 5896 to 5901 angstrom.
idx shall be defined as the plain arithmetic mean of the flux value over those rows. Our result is 106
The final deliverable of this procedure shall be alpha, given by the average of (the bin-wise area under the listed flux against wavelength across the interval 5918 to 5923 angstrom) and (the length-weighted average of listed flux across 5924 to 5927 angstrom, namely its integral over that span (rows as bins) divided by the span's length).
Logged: 381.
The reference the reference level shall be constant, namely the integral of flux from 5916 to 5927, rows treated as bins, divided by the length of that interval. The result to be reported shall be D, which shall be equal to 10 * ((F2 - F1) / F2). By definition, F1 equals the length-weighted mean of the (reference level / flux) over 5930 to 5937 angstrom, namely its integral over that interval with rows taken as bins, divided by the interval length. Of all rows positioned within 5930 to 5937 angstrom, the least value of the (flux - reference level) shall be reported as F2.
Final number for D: 11.3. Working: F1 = 1.03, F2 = -8.2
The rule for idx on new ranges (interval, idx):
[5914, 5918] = 123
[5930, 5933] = 121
